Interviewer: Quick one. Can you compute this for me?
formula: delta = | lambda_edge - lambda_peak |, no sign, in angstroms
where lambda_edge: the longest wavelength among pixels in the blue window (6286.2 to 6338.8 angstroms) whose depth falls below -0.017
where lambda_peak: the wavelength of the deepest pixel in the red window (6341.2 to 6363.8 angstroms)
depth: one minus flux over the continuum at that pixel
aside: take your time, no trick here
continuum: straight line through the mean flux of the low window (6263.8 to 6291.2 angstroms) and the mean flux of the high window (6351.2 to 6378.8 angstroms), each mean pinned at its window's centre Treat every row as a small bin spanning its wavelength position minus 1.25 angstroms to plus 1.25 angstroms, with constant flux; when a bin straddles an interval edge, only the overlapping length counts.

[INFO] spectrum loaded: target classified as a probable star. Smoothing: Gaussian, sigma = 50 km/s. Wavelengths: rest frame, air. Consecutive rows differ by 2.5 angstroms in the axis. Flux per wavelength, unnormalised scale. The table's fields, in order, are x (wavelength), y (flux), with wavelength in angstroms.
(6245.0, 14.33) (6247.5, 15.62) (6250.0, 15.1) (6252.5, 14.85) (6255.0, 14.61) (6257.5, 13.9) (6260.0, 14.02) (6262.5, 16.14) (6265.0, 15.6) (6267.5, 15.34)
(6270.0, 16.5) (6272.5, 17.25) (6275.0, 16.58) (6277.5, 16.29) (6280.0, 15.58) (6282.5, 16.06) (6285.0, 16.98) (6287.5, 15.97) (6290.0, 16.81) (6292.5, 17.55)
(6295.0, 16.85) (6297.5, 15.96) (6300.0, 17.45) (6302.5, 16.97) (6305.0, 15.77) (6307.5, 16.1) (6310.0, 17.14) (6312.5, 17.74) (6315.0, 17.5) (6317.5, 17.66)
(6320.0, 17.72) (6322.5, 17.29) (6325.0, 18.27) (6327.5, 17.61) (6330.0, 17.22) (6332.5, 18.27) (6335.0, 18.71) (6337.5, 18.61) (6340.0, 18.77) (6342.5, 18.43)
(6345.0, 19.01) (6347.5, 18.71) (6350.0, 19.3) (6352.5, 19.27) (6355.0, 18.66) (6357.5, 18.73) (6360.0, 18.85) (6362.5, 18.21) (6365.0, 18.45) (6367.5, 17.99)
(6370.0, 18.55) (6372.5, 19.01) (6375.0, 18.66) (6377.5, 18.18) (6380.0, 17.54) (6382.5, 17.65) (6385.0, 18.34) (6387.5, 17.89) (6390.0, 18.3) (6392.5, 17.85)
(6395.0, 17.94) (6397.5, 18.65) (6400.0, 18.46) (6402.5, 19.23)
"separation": 25.0 angstroms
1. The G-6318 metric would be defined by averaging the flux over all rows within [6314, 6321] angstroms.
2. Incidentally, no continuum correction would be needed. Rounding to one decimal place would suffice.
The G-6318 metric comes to 17.6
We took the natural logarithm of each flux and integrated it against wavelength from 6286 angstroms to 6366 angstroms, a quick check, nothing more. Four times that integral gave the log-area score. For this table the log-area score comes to 921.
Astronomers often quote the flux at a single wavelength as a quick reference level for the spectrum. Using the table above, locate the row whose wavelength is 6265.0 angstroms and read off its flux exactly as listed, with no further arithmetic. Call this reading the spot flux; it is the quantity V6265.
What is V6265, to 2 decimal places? 15.60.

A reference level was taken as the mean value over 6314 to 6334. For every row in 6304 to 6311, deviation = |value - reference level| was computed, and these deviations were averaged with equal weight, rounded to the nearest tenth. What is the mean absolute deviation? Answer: 1.4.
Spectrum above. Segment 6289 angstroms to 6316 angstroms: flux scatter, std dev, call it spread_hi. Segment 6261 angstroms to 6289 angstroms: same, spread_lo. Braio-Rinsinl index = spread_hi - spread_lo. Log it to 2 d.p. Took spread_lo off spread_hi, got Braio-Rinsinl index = 0.09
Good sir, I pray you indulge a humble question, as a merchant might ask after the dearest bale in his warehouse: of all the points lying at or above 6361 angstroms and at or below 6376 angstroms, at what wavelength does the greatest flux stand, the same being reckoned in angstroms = 6372.5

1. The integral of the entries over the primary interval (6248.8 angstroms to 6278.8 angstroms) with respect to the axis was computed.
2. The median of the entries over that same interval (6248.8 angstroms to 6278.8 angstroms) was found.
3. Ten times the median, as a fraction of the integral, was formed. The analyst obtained 0.332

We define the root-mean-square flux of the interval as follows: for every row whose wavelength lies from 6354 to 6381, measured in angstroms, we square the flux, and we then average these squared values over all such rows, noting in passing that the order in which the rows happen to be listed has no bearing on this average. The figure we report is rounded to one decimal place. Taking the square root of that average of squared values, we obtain 18.4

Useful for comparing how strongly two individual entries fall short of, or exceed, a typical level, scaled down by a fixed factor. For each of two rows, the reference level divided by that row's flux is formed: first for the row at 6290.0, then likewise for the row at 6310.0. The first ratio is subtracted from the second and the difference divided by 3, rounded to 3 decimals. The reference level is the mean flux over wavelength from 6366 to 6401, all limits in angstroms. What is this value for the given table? -0.007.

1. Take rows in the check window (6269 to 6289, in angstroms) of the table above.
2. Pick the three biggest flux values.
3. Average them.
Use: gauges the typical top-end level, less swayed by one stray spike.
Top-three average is 16.9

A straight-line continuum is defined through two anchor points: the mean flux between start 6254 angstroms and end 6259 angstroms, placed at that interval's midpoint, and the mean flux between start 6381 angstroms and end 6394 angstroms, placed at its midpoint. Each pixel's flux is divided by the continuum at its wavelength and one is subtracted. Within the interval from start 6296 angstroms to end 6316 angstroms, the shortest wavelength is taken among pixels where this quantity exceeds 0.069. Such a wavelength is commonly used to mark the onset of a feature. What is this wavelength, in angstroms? 6300.0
